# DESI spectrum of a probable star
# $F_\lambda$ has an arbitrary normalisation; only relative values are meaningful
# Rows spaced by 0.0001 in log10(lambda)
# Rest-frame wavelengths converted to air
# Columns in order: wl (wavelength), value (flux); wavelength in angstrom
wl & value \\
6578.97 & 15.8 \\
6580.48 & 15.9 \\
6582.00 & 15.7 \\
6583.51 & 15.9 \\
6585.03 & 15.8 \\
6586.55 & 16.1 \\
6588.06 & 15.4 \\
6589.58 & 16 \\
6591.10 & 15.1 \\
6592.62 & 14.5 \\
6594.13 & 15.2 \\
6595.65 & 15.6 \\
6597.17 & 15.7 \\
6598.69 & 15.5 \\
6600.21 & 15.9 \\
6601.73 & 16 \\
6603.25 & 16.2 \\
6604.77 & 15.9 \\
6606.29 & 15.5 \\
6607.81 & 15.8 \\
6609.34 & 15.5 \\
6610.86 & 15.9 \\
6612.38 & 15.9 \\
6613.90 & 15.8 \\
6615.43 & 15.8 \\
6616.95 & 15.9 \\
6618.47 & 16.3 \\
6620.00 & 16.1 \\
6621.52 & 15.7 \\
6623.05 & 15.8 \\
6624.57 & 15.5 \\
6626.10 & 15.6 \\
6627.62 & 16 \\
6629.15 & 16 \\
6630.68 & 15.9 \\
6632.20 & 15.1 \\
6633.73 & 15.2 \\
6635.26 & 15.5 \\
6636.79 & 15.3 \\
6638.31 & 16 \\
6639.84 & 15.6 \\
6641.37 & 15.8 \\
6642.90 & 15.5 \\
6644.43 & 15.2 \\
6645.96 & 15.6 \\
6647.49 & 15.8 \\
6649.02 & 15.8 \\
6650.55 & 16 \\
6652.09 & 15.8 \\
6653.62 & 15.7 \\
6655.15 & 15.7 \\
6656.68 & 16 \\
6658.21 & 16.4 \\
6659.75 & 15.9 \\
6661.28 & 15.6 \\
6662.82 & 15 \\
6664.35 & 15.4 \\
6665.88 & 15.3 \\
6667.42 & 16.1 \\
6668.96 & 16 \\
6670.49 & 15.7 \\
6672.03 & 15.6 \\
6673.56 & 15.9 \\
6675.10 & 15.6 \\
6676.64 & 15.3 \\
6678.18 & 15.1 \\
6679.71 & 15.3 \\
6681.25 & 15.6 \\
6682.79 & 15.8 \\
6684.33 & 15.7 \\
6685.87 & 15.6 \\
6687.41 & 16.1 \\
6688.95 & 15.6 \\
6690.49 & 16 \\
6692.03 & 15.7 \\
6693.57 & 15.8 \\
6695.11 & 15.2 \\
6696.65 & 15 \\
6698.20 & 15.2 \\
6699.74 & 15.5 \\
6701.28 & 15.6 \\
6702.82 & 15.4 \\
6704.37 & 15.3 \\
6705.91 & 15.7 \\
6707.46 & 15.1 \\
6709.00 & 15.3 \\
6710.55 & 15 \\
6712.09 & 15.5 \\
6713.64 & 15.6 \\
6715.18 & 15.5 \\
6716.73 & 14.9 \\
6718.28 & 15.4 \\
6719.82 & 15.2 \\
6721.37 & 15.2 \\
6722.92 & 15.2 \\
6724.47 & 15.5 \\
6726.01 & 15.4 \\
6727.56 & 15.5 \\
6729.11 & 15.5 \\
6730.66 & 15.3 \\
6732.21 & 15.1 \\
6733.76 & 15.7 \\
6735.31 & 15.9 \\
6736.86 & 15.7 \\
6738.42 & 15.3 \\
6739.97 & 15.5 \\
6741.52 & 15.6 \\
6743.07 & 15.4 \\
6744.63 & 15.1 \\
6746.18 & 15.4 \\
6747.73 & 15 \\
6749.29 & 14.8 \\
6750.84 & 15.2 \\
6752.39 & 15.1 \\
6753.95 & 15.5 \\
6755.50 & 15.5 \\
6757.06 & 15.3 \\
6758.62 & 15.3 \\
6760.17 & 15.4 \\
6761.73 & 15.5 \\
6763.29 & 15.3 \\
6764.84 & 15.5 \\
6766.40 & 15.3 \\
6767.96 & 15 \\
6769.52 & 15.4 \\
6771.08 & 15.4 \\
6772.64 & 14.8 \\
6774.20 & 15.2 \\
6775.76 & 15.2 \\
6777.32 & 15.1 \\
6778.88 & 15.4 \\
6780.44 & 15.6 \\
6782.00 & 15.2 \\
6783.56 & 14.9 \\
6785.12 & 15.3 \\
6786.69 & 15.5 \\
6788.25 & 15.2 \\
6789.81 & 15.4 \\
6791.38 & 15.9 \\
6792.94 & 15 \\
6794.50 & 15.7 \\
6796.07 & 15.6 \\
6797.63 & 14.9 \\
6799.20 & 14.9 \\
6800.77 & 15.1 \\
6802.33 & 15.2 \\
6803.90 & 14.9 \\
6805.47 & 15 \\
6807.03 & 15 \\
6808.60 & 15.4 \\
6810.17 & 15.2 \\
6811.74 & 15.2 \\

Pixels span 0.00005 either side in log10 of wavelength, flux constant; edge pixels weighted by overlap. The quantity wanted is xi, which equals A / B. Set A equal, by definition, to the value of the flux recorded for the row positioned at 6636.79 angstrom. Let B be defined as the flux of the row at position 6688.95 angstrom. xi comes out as 0.98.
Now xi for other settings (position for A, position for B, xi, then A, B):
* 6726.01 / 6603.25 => 0.95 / 15.4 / 16.2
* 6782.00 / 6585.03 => 0.96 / 15.2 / 15.8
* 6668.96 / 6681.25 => 1.03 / 16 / 15.6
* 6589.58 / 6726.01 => 1.04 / 16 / 15.4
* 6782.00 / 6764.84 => 0.98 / 15.2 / 15.5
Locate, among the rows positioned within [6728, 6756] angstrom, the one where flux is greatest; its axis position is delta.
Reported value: 6735.31 angstrom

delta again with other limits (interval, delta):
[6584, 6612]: 6603.25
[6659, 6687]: 6667.42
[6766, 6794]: 6791.38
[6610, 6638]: 6618.47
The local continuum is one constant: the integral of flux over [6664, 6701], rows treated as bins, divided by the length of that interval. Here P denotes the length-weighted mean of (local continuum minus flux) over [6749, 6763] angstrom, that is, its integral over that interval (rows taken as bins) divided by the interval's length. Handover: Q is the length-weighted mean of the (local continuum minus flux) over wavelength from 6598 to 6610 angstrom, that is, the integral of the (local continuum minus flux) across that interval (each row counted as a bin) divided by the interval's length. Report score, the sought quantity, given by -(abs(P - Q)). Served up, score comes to -0.49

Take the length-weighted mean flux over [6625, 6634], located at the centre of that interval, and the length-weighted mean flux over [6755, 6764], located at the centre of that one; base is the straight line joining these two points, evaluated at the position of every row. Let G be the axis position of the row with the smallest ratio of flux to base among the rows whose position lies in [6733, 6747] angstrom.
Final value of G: 6744.63 angstrom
